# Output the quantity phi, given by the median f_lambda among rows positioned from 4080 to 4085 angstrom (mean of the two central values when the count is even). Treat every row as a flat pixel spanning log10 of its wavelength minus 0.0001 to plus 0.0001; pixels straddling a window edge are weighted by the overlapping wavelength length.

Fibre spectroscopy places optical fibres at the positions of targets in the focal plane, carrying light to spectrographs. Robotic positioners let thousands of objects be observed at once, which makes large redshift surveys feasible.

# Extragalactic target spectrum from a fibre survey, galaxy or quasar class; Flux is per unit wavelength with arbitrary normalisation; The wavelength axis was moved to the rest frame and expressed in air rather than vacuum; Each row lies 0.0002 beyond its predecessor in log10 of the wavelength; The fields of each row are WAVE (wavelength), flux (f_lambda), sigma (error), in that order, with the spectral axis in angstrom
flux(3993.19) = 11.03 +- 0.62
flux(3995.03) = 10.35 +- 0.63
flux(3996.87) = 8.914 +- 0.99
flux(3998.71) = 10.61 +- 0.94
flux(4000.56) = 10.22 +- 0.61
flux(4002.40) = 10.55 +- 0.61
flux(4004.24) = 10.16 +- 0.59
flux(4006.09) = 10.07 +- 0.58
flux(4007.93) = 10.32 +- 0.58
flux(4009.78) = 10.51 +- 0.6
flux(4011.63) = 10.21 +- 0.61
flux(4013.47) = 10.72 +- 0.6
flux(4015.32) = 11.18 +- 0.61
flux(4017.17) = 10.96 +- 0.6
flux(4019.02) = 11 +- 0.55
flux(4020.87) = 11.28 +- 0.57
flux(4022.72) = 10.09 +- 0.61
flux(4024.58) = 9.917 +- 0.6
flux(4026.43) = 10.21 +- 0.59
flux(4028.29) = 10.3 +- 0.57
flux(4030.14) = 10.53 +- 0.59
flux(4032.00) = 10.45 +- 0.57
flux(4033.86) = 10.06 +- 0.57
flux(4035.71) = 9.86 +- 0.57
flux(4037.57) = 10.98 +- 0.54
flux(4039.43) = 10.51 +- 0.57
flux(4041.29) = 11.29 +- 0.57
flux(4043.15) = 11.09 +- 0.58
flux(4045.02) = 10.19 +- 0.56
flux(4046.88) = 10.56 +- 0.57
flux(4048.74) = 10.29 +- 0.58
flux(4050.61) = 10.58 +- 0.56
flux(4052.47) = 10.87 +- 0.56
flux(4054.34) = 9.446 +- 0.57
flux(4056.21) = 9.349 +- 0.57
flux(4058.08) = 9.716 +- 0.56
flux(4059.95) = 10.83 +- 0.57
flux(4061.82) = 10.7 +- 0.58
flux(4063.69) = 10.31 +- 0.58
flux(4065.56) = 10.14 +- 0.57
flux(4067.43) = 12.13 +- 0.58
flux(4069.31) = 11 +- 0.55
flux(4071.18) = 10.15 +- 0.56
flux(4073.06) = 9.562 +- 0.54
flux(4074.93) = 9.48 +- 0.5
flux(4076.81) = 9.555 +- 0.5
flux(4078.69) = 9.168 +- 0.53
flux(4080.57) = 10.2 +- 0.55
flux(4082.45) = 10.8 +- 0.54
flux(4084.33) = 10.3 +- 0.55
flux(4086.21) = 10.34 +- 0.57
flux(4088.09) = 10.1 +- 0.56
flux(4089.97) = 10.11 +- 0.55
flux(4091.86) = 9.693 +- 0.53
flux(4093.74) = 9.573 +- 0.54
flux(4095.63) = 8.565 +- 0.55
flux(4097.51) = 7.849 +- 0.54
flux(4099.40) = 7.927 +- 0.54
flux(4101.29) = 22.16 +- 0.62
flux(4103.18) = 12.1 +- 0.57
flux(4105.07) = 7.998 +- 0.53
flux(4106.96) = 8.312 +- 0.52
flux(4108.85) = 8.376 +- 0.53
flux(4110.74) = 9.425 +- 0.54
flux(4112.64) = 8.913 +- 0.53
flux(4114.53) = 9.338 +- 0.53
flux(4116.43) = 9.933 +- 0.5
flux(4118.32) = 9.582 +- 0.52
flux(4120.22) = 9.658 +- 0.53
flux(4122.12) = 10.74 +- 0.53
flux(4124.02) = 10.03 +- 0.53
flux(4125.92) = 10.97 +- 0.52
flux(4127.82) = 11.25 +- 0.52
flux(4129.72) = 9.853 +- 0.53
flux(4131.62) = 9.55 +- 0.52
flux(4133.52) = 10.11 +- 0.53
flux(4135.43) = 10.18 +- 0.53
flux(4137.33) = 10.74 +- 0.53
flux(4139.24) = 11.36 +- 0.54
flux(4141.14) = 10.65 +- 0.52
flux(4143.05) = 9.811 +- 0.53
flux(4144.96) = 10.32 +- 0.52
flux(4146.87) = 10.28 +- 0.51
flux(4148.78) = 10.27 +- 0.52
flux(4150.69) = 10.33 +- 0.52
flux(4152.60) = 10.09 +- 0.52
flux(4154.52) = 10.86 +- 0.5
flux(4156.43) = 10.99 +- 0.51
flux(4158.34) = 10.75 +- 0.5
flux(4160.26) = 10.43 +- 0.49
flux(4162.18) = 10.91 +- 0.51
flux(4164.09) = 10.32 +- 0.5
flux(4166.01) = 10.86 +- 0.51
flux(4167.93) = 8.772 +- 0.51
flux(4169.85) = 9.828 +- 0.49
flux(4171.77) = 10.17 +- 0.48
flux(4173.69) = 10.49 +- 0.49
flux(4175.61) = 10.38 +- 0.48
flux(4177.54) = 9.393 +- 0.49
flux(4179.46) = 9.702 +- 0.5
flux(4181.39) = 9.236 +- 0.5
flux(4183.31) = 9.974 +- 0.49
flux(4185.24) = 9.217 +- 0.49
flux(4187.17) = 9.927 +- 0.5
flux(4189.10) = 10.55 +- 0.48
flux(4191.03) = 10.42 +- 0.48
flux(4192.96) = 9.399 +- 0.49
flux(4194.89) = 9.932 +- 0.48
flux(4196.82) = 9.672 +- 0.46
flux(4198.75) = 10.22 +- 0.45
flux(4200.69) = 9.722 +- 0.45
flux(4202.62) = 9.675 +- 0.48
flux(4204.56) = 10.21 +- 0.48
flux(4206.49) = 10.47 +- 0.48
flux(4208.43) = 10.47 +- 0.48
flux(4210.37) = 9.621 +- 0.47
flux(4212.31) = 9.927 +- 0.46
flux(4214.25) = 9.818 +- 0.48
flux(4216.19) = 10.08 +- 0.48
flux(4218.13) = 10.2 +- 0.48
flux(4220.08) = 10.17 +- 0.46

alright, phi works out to 10.30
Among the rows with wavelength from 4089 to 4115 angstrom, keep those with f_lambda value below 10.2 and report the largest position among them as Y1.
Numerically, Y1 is 4114.53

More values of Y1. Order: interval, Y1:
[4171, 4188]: 4187.17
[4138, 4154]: 4152.60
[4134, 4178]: 4177.54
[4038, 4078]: 4076.81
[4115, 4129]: 4124.02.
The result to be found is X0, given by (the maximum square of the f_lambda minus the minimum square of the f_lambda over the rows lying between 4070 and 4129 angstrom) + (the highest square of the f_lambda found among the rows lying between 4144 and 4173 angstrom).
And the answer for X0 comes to 550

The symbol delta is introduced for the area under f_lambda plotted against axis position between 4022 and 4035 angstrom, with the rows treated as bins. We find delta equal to 133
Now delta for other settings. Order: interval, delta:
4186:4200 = 140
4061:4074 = 137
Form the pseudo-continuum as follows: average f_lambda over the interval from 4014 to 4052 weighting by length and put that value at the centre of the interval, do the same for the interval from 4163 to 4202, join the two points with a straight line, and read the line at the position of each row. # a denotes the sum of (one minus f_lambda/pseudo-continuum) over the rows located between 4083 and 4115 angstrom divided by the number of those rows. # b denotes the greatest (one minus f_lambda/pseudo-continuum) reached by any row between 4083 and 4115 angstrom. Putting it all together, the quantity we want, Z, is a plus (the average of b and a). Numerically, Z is 0.150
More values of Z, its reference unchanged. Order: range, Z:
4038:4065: 0.065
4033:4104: 0.112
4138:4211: 0.030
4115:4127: 0.035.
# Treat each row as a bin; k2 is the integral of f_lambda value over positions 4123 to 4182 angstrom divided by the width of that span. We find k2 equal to 10.3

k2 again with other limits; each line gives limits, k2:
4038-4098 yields 10.2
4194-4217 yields 10.0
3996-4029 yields 10.4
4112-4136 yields 10.0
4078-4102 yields 10.4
